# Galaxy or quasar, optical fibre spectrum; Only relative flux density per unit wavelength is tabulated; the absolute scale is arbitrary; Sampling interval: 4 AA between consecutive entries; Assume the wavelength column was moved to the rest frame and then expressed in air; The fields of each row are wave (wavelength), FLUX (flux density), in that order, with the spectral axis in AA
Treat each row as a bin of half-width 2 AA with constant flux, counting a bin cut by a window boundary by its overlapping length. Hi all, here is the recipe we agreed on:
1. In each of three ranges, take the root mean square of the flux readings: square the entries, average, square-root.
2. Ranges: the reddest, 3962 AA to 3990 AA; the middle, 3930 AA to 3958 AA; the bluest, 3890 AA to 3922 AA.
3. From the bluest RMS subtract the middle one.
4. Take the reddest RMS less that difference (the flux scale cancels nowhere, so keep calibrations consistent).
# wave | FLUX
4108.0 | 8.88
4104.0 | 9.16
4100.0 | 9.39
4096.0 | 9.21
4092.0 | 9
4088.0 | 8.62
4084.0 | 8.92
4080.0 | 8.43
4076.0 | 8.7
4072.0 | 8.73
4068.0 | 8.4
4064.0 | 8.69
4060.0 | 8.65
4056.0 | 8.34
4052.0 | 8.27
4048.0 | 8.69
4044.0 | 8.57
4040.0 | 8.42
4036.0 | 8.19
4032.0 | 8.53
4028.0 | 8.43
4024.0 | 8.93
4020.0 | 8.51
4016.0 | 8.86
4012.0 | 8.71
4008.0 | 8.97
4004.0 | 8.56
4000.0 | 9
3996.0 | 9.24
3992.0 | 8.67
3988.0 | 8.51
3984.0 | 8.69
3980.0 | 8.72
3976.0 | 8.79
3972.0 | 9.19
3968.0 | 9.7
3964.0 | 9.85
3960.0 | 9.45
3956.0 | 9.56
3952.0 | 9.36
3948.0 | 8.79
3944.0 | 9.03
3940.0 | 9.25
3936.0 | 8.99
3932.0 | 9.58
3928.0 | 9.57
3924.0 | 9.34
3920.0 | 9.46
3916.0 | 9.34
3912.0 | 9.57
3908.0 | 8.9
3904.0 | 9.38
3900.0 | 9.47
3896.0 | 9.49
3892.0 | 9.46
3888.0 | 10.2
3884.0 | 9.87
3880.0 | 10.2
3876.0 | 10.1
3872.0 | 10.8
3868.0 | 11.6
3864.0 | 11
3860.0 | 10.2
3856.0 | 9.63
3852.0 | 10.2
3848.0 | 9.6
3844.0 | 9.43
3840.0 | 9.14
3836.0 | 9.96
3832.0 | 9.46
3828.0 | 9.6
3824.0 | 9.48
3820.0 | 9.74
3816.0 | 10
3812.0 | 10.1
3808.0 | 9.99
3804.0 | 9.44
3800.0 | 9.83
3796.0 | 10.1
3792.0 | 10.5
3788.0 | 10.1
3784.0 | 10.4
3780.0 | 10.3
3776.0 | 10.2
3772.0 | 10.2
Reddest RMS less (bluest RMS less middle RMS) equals 8.9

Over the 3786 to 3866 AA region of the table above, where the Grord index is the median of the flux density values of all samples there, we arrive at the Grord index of 9.9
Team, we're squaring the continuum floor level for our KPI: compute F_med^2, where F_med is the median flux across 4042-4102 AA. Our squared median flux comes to 75.5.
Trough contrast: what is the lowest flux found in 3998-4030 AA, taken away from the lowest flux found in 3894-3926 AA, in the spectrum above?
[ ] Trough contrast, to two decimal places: 0.47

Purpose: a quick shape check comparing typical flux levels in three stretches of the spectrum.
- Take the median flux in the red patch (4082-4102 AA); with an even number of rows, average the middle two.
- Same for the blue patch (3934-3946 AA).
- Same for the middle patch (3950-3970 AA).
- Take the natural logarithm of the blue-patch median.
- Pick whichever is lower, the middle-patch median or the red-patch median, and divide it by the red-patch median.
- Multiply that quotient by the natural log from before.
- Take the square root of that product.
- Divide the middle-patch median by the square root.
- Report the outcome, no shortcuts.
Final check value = 6.44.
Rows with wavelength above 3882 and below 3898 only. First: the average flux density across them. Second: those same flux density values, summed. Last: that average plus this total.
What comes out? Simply 48.8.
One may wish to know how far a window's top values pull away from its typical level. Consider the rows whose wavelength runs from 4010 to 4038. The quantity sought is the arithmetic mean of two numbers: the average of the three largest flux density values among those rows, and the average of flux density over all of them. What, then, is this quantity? 8.7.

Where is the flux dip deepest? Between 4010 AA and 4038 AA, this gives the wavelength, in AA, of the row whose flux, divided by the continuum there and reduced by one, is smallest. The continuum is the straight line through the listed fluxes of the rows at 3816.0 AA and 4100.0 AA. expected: 4036.0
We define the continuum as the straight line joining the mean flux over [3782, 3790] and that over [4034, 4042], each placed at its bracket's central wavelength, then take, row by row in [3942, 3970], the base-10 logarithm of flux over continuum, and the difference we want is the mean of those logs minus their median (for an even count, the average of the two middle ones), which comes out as -0.004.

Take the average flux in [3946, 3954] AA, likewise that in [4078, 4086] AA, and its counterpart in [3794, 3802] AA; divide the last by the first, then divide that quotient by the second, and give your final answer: 0.127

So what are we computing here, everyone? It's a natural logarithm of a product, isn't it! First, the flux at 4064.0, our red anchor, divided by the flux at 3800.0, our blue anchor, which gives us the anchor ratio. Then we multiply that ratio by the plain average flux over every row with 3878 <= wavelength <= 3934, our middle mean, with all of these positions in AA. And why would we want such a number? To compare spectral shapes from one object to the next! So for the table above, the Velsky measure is 2.13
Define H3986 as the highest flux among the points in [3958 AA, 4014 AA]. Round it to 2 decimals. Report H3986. 9.85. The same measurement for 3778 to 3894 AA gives 11.60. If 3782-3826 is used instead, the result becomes 10.50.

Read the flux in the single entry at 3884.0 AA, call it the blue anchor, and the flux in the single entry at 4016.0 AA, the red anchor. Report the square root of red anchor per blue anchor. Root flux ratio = 0.95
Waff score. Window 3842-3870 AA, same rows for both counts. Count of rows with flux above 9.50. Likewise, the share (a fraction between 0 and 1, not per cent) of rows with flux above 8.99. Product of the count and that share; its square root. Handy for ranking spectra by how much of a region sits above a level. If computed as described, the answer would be 2.4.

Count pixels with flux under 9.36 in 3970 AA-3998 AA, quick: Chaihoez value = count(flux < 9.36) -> 7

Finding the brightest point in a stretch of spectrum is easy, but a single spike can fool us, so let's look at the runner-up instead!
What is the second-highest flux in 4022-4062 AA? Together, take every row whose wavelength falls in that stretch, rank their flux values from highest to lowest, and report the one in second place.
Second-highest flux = 8.69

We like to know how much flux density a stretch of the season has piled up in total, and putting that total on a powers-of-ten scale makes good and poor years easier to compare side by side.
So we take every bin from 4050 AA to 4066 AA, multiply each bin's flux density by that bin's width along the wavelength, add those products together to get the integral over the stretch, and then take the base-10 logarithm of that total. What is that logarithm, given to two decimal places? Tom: 2.13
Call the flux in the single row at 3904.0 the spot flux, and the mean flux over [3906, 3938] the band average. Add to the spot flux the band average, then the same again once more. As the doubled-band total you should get 28.1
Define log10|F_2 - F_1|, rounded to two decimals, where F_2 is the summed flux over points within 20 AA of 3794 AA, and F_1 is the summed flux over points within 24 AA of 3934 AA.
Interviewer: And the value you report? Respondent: 1.04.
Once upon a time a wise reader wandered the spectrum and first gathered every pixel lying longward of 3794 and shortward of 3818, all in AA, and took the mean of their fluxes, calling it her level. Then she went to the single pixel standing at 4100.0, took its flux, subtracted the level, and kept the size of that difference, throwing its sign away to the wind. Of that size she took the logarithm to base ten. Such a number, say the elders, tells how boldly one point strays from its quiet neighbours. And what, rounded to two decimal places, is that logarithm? -0.28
